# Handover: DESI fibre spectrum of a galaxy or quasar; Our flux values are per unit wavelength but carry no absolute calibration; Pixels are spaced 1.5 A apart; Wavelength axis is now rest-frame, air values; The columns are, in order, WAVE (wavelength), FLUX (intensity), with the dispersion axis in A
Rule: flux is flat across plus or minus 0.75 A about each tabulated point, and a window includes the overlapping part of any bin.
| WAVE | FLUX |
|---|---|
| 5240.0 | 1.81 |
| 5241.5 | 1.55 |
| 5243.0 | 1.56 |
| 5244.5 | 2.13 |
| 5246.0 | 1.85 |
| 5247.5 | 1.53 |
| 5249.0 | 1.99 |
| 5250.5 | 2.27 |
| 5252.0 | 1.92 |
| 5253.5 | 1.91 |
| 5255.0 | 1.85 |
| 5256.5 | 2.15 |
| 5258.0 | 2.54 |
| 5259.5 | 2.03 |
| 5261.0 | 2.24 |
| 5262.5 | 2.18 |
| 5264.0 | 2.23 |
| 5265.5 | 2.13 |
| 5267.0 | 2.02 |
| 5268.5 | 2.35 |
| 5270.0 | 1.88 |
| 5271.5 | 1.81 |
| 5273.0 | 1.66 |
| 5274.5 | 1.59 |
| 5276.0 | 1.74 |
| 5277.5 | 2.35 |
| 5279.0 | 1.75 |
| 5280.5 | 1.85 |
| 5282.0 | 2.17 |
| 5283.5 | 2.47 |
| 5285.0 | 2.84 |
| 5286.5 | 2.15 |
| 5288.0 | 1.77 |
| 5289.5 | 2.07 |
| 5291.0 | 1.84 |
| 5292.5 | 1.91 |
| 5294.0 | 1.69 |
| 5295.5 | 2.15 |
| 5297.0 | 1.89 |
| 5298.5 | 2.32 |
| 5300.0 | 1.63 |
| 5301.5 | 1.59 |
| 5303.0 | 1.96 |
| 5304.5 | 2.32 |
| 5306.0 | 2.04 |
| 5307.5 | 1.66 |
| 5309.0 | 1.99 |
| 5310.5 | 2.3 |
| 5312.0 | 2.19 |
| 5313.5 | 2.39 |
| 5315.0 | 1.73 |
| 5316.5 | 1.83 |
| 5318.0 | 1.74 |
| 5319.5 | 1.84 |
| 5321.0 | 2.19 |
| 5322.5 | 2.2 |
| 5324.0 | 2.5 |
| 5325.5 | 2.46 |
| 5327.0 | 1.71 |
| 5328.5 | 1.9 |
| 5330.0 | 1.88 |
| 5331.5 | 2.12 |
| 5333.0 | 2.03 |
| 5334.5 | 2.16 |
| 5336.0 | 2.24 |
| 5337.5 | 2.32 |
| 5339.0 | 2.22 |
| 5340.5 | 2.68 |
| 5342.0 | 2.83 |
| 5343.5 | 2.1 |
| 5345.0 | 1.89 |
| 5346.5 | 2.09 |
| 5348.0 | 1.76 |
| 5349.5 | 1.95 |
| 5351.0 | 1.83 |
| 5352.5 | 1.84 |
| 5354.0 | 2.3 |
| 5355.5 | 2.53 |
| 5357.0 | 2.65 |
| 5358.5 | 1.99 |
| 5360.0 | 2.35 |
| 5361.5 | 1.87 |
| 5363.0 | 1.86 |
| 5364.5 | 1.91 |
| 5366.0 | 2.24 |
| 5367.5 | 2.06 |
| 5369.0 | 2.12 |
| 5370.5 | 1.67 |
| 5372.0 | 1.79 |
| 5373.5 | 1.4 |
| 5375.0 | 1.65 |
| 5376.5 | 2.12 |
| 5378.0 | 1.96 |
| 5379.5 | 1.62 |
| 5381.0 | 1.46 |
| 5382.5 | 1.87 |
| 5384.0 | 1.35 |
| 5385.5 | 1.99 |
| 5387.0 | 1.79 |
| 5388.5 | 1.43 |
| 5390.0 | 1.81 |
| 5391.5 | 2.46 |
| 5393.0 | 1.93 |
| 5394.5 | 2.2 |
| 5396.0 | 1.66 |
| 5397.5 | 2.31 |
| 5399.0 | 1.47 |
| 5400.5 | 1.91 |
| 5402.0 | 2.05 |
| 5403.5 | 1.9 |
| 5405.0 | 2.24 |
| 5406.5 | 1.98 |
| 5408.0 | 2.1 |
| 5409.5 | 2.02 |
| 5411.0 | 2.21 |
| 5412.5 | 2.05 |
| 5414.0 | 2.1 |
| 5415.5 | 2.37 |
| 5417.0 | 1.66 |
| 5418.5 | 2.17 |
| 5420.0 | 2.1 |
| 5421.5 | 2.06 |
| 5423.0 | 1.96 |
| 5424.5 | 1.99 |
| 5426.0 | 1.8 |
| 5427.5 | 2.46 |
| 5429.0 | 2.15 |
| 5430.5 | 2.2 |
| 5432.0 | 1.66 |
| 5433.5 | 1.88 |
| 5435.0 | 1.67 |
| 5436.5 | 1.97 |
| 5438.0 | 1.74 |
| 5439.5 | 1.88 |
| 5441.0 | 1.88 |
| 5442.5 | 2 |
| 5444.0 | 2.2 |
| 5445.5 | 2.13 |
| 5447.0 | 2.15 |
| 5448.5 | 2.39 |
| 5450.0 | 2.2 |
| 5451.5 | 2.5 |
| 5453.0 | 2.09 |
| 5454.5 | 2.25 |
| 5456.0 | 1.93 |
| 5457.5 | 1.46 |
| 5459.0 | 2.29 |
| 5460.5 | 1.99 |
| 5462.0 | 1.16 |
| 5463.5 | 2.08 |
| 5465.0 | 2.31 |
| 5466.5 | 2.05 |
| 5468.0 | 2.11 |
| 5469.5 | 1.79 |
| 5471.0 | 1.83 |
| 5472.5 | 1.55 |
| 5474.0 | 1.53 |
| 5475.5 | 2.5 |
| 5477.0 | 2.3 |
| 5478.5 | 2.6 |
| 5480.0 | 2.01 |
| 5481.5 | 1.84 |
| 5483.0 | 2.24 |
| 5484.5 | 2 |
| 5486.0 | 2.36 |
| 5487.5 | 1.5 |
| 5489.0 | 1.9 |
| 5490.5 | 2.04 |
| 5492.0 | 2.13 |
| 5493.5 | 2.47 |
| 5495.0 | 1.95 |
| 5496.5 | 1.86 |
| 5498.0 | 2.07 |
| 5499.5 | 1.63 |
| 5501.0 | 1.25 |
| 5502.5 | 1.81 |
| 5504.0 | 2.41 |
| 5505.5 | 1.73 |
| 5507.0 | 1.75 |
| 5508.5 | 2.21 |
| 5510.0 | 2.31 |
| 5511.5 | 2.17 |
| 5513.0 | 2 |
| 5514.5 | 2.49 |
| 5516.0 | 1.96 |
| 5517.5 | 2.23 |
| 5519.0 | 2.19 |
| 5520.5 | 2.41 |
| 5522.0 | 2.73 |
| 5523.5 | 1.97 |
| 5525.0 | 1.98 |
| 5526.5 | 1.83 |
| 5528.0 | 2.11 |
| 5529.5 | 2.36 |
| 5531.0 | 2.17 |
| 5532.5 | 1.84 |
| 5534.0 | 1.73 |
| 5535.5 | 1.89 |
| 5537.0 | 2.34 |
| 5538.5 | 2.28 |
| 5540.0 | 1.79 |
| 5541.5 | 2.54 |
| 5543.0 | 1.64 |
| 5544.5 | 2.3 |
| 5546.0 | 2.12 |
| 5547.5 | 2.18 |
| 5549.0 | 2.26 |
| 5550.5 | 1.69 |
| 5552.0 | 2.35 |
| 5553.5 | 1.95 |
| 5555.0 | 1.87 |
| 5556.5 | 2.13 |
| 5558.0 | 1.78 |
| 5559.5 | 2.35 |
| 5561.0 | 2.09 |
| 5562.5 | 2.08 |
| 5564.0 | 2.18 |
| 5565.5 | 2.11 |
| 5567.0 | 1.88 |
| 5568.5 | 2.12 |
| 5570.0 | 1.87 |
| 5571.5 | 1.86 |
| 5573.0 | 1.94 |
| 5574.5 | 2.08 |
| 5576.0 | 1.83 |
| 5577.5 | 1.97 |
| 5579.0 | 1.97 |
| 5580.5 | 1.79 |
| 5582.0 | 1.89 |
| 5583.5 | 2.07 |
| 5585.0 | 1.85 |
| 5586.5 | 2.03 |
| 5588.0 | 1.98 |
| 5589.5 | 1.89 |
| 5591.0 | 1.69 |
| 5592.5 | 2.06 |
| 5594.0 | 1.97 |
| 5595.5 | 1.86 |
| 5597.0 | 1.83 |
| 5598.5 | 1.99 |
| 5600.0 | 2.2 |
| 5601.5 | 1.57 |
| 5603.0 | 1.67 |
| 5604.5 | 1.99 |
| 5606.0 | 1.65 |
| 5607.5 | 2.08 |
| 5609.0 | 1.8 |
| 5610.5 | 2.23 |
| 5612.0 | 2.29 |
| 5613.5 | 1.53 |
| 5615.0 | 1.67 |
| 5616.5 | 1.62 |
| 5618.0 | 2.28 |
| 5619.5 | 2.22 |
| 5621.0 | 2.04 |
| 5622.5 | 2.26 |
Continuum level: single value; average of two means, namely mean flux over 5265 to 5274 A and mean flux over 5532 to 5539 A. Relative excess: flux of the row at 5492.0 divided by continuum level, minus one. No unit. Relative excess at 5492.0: 0.07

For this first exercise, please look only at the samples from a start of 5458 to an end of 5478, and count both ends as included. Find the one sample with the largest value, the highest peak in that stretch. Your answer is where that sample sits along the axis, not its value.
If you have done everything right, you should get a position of 5475.5 A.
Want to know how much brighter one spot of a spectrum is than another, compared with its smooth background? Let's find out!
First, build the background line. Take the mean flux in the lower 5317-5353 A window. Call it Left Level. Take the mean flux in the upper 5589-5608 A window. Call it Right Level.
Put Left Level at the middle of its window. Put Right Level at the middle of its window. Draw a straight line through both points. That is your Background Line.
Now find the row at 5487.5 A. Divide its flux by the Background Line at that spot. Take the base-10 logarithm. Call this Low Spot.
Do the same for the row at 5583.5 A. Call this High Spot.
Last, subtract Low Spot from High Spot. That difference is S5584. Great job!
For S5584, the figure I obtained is 0.16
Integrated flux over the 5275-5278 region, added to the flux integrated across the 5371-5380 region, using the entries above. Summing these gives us 22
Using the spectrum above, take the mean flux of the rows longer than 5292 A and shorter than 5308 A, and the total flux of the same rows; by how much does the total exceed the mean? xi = 19.2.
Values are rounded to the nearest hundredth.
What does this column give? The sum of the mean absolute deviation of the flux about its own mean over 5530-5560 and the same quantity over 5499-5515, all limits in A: 0.55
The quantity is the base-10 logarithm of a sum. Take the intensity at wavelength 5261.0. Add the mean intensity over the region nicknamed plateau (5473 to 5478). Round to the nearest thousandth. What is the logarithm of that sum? 0.638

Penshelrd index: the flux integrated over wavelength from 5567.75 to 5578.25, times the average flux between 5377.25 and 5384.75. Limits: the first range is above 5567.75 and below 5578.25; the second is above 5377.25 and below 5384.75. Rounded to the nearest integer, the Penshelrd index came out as 34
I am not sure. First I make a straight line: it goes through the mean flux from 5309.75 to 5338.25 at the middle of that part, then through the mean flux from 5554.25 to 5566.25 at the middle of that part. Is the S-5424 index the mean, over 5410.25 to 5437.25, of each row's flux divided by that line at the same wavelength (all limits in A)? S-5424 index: 0.97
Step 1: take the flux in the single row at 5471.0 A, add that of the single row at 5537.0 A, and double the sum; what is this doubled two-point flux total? 8.3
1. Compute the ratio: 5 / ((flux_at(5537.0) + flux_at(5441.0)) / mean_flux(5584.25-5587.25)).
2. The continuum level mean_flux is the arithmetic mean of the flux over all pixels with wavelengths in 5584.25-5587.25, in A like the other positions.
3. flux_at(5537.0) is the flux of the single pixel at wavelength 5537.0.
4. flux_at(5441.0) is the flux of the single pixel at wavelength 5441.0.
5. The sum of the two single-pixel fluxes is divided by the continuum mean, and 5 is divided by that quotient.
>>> 2.30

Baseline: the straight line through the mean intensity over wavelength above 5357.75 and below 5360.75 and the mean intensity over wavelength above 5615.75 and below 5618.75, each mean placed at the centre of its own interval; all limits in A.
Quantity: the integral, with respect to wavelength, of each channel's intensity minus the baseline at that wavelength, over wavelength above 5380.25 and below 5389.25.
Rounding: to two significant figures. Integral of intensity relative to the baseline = -4.5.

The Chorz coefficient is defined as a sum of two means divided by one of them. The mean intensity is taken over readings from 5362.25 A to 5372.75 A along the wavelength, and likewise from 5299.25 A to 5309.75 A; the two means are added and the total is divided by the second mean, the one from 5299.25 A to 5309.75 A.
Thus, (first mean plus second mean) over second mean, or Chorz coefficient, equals 2.03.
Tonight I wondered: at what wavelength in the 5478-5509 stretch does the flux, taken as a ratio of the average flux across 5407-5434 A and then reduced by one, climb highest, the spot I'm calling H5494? 5478.5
